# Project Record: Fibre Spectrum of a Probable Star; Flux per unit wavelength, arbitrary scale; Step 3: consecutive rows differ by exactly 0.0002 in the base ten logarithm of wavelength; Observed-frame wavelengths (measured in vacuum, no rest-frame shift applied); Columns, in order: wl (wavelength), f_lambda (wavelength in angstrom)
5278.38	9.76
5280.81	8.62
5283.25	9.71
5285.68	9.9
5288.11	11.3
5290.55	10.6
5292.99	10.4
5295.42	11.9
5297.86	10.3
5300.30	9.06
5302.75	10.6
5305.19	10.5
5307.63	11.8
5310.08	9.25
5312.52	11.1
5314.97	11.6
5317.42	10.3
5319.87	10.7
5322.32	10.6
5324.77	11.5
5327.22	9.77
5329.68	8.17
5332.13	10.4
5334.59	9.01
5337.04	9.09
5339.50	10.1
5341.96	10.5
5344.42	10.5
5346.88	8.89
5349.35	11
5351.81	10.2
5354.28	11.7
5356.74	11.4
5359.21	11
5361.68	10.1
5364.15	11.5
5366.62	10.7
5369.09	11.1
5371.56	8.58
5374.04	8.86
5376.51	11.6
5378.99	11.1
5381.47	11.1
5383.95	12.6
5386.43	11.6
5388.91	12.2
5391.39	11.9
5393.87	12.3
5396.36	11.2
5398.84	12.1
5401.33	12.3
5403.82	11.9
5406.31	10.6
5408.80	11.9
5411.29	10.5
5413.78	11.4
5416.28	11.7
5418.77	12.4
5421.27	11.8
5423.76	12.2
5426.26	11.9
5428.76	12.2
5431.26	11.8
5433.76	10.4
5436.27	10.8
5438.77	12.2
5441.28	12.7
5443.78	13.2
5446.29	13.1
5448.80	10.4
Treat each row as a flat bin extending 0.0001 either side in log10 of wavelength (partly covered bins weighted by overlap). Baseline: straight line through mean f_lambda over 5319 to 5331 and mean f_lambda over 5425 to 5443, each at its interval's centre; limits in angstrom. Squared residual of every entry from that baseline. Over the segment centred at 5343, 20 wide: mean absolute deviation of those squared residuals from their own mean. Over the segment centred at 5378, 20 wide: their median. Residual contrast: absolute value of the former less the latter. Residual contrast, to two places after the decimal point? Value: 0.43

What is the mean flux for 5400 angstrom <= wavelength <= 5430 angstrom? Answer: 11.7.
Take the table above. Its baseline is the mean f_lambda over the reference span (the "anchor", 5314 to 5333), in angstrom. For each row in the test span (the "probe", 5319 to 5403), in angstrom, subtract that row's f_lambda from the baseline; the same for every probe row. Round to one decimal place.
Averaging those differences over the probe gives -0.4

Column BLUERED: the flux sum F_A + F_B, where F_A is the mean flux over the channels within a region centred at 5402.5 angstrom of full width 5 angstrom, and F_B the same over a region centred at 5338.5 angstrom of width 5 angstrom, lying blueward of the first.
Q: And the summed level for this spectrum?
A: 21.7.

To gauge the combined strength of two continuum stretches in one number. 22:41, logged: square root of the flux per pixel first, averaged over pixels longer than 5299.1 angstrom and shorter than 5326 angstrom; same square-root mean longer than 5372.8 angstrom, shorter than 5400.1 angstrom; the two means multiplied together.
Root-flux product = 11.0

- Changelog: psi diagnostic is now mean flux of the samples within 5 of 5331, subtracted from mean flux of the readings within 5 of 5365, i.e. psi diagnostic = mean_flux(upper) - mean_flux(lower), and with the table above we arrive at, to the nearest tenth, 1.5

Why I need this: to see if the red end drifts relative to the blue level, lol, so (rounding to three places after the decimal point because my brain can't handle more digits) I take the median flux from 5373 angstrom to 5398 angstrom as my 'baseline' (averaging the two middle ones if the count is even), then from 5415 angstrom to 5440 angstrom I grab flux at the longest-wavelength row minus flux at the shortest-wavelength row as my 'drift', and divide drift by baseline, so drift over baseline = 0.043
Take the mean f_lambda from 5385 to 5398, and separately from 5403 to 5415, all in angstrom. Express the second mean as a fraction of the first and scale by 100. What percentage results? 95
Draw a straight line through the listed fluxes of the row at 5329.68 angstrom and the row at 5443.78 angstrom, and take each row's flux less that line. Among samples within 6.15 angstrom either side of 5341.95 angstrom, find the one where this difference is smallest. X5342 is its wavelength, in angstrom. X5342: 5346.88 angstrom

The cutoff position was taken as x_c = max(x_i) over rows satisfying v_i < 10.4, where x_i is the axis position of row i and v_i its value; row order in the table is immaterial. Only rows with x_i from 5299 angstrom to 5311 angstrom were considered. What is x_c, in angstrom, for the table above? 5310.08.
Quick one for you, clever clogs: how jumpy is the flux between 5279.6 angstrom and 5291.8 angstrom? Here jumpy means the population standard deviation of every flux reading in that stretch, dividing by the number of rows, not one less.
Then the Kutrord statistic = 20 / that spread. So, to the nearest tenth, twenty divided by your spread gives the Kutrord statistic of 22.2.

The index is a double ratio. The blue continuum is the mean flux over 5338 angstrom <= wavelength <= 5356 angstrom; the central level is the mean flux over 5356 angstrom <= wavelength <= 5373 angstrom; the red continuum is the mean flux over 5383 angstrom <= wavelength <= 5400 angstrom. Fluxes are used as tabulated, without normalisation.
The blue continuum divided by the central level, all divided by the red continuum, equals 0.082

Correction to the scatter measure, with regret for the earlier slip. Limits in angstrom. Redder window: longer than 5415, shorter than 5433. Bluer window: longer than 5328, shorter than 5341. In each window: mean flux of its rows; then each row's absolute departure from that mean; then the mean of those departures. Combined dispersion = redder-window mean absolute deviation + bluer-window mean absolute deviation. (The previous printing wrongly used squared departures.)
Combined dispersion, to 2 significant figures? 0.95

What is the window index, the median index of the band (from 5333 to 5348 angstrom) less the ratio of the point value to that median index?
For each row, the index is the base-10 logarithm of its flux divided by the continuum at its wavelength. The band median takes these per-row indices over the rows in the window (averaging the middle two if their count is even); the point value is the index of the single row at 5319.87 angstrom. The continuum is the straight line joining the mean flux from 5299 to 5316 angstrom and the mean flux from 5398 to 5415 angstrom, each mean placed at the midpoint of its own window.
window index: 0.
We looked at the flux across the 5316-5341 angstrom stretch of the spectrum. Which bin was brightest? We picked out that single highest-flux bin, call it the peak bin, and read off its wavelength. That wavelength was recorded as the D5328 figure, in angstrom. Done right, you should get 5324.77 angstrom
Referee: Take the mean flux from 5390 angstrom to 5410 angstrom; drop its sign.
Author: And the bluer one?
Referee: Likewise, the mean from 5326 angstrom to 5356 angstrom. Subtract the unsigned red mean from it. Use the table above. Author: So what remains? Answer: -1.8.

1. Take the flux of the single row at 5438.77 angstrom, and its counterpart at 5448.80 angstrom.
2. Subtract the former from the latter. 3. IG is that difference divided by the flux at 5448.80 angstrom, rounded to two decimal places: -0.17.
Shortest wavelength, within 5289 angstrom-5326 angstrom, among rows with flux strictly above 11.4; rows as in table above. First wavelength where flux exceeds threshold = 5295.42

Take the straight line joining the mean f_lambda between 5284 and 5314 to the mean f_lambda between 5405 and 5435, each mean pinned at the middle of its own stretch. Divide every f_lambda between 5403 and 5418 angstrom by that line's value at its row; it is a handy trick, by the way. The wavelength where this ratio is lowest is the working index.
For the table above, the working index 5411.29 angstrom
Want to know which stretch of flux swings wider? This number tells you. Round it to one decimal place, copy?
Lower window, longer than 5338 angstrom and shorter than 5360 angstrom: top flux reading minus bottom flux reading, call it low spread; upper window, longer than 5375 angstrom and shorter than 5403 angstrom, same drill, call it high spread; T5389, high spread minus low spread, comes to -1.3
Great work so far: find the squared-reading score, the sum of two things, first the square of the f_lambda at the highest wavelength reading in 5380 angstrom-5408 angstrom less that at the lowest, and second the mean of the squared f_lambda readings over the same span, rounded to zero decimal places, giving 129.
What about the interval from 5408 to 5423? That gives 133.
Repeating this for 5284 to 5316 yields 150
